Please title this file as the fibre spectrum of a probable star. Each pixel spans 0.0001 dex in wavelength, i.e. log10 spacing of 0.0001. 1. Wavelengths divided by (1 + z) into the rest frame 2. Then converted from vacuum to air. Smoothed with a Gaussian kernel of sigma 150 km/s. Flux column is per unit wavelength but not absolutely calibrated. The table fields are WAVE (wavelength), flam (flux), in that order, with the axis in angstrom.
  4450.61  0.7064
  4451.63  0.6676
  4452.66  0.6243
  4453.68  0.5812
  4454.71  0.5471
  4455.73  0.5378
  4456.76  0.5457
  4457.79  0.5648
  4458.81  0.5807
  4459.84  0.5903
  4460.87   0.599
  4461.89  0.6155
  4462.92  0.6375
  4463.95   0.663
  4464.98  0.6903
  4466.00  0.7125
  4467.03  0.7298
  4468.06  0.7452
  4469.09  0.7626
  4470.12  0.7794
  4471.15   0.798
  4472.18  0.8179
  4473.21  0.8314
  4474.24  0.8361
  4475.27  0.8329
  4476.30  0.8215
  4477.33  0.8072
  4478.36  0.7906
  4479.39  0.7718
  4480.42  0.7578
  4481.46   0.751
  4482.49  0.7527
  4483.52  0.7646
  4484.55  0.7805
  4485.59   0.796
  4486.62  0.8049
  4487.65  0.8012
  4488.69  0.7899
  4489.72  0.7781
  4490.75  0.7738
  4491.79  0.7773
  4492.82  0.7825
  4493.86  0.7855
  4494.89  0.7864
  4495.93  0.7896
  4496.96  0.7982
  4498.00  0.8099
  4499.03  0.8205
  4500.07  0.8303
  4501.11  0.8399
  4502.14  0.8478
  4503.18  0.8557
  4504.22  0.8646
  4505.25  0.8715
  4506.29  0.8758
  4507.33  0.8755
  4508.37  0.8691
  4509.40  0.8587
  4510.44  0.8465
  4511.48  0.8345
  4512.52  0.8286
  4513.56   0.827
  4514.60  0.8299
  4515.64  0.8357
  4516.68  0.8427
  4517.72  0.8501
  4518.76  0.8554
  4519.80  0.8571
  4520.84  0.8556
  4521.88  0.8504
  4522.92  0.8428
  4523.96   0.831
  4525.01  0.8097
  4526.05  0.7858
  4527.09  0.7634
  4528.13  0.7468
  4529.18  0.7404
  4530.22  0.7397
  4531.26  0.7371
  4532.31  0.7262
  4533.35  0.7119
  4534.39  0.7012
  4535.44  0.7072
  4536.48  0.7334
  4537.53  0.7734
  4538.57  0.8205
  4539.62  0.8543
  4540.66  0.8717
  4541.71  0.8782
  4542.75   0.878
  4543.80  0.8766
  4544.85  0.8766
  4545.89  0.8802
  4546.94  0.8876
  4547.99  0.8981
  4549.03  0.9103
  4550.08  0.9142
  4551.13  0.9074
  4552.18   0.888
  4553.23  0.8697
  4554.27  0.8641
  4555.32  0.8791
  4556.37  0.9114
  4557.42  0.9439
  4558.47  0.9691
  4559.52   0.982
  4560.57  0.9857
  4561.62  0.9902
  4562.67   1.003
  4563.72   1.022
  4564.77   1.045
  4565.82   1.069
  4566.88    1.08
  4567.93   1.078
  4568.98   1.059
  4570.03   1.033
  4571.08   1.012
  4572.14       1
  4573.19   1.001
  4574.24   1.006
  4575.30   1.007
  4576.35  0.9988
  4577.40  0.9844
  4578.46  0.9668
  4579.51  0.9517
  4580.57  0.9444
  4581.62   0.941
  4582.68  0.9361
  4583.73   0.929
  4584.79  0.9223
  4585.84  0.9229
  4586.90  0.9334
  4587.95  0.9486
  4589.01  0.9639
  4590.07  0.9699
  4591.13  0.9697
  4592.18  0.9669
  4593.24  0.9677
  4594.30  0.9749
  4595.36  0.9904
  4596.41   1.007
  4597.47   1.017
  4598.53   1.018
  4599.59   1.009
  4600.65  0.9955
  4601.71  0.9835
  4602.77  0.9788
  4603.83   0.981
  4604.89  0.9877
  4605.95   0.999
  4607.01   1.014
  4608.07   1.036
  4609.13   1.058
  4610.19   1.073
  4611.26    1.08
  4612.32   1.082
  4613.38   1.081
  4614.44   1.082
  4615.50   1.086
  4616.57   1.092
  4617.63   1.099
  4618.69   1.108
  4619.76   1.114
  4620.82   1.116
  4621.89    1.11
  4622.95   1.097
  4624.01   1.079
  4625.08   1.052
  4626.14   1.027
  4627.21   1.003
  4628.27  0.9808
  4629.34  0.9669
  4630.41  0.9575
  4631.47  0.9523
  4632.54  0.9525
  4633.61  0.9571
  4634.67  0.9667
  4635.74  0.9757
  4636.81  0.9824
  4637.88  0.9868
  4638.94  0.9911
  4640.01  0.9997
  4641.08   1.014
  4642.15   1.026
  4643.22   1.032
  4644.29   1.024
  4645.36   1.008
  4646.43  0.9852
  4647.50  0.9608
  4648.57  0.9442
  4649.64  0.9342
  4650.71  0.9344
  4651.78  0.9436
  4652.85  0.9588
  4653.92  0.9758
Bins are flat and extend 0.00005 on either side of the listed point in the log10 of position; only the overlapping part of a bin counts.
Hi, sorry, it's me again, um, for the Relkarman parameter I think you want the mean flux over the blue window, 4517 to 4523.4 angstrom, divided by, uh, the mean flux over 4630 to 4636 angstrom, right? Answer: 0.89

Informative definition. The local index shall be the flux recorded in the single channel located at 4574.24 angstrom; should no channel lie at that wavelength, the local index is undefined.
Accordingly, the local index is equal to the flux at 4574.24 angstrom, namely 1.006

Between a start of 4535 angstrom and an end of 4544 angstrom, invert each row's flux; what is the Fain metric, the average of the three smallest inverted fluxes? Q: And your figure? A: 1.14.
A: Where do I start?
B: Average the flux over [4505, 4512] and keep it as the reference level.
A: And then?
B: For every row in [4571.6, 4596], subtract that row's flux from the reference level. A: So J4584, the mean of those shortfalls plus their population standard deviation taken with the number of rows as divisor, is -0.08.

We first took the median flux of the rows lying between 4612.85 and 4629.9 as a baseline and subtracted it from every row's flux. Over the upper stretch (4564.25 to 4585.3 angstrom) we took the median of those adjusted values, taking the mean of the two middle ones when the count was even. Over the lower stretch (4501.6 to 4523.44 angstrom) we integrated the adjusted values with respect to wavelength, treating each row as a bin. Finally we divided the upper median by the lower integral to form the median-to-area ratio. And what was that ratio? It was 0.016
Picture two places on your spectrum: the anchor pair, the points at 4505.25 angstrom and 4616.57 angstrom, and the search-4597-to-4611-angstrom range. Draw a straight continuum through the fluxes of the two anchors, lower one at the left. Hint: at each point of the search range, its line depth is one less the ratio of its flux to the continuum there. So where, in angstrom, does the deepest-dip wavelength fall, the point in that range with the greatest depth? 4602.77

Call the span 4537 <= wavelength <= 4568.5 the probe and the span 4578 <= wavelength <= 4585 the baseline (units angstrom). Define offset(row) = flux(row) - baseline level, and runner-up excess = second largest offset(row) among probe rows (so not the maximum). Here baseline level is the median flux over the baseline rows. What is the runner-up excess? 0.14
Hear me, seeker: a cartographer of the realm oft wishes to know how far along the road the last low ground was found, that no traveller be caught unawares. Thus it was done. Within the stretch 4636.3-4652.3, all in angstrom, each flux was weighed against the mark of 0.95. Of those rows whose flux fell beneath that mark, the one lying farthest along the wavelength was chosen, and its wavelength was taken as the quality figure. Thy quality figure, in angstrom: 4651.78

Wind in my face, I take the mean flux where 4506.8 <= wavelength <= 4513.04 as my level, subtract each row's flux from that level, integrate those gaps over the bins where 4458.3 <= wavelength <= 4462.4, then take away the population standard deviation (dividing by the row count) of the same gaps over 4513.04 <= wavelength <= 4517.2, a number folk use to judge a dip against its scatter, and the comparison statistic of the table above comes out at 1.0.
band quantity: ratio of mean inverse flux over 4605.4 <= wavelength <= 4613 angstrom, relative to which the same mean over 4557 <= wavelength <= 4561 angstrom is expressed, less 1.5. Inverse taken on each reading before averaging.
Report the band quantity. -0.42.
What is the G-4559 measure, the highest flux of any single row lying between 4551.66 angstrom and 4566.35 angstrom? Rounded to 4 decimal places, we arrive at 1.0690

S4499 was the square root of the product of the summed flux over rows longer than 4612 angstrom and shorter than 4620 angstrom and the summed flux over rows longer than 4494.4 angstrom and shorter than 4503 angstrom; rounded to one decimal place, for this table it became 7.6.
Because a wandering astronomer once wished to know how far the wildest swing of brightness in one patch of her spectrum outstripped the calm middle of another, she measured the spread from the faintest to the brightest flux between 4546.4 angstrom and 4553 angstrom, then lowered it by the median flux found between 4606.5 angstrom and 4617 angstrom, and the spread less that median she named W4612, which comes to -1.05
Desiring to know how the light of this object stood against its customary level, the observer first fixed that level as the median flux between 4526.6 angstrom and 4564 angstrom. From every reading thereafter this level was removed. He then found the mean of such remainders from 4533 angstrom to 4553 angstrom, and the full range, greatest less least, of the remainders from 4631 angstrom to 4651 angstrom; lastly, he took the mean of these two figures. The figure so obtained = 0.03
